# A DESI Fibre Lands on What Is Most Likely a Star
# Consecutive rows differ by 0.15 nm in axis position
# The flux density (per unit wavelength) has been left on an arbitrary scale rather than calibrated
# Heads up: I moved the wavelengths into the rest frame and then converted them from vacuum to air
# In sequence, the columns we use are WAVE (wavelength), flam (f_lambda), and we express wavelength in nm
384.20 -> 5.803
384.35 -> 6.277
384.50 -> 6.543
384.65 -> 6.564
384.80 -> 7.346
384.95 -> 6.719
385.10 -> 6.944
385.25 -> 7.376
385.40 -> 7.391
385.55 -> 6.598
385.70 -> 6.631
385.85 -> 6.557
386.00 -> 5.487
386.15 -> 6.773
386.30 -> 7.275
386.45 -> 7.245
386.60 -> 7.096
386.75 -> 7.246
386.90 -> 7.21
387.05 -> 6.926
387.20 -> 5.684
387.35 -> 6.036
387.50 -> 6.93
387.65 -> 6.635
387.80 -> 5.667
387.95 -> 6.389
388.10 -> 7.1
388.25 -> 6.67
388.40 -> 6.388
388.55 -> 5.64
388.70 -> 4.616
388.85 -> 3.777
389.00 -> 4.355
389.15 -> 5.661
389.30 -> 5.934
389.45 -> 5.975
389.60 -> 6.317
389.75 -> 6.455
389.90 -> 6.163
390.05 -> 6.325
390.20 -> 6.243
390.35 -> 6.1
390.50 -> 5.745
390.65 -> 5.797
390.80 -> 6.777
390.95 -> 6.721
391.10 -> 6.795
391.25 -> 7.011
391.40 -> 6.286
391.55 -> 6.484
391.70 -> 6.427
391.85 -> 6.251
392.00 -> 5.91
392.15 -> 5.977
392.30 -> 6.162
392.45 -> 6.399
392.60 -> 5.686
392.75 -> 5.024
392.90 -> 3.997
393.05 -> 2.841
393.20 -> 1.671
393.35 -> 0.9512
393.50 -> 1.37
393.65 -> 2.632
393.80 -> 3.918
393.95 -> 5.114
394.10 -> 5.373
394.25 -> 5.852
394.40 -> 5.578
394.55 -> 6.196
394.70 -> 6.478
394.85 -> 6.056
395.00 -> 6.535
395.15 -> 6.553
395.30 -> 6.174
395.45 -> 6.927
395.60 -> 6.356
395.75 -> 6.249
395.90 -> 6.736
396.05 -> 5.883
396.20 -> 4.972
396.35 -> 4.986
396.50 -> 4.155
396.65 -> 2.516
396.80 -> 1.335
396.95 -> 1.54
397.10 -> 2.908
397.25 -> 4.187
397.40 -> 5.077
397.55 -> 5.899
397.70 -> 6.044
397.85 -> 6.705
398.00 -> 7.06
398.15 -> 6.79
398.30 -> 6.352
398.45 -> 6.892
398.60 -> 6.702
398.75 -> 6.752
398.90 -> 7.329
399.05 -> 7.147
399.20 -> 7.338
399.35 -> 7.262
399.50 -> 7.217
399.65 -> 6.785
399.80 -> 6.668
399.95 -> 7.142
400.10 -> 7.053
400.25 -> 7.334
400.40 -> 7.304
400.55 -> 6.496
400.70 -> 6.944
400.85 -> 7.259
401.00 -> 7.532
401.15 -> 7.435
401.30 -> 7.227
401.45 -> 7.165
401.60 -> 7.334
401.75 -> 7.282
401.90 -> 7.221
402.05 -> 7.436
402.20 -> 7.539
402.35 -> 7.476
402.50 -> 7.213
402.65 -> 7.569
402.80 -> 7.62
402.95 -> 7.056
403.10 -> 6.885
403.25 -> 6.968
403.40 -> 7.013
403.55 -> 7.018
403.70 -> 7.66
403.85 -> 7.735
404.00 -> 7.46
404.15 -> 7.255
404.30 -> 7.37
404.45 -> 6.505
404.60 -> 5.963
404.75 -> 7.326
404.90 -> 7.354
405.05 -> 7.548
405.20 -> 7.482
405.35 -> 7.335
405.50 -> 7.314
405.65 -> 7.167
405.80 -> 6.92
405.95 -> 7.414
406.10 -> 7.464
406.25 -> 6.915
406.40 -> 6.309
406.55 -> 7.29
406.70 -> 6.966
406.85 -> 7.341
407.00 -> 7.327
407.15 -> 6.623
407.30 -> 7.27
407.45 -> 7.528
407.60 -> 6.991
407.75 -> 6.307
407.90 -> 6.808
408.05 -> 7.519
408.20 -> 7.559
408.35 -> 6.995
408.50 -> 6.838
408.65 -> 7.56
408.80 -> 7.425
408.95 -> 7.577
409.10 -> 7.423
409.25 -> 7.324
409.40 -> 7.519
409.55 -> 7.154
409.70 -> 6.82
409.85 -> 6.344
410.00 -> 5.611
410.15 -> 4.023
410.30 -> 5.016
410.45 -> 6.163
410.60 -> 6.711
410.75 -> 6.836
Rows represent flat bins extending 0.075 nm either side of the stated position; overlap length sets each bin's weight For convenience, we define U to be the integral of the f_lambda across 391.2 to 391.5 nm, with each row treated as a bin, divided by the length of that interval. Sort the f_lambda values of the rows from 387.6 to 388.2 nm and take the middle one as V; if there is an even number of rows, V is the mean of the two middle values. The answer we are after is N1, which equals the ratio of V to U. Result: 0.99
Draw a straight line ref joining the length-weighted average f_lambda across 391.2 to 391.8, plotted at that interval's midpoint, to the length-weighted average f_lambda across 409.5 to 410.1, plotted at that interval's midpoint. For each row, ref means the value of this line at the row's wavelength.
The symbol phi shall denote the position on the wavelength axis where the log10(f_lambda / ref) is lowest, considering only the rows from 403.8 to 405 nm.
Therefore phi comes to 404.60 nm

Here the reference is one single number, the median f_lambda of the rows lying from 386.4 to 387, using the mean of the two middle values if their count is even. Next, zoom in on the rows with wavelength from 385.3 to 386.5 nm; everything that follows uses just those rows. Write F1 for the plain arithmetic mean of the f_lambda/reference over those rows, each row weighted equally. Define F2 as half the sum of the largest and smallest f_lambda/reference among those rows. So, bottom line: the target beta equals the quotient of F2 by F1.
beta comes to 0.95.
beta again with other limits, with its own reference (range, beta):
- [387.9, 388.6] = 0.99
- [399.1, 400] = 0.99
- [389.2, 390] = 1.00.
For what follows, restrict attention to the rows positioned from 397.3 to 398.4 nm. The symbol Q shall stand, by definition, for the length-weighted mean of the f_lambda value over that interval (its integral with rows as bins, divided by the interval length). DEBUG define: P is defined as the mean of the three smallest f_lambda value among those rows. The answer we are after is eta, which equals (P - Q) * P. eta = -3.23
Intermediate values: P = 5.7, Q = 6.2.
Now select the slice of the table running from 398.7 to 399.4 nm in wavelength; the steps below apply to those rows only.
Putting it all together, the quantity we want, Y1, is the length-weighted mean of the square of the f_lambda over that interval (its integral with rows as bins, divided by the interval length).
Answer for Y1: 51.6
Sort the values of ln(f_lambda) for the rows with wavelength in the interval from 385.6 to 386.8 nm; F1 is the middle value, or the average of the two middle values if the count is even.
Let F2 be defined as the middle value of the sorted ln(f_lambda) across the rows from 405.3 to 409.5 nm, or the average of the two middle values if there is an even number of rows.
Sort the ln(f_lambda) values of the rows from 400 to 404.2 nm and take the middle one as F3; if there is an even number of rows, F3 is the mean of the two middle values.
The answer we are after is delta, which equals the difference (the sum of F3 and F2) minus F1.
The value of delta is 2.0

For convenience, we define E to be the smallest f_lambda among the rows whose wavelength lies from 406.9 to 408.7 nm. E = 6.307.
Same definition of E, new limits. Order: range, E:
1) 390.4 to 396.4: 0.9512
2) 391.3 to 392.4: 5.91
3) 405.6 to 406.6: 6.309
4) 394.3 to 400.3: 1.335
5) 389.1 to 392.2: 5.661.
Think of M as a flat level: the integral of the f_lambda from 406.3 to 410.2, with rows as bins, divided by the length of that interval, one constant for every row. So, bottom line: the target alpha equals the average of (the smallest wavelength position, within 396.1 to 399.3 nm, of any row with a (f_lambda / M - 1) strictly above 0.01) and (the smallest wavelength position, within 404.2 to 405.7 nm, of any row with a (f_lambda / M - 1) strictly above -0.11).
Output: 401.15 nm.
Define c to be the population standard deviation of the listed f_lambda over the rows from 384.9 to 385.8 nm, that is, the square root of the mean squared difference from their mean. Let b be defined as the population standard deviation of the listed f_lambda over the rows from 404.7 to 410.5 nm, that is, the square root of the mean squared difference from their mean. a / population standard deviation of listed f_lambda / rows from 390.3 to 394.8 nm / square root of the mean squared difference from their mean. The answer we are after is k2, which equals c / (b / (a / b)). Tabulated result 1.0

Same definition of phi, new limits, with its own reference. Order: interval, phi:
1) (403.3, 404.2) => 403.40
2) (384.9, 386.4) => 386.00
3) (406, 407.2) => 406.40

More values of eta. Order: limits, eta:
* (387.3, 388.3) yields -2.81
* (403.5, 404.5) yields -2.68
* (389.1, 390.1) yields -1.57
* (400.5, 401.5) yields -2.05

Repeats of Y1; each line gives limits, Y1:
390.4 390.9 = 37.9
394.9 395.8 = 41.8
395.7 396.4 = 33.8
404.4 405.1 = 48.4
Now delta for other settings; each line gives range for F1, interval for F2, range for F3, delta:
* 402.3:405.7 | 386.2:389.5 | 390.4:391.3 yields 1.8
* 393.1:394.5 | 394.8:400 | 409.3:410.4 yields 2.4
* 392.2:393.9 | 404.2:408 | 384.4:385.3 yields 2.5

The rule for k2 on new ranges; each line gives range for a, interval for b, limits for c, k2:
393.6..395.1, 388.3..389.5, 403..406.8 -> 0.6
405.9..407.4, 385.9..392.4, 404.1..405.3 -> 0.3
